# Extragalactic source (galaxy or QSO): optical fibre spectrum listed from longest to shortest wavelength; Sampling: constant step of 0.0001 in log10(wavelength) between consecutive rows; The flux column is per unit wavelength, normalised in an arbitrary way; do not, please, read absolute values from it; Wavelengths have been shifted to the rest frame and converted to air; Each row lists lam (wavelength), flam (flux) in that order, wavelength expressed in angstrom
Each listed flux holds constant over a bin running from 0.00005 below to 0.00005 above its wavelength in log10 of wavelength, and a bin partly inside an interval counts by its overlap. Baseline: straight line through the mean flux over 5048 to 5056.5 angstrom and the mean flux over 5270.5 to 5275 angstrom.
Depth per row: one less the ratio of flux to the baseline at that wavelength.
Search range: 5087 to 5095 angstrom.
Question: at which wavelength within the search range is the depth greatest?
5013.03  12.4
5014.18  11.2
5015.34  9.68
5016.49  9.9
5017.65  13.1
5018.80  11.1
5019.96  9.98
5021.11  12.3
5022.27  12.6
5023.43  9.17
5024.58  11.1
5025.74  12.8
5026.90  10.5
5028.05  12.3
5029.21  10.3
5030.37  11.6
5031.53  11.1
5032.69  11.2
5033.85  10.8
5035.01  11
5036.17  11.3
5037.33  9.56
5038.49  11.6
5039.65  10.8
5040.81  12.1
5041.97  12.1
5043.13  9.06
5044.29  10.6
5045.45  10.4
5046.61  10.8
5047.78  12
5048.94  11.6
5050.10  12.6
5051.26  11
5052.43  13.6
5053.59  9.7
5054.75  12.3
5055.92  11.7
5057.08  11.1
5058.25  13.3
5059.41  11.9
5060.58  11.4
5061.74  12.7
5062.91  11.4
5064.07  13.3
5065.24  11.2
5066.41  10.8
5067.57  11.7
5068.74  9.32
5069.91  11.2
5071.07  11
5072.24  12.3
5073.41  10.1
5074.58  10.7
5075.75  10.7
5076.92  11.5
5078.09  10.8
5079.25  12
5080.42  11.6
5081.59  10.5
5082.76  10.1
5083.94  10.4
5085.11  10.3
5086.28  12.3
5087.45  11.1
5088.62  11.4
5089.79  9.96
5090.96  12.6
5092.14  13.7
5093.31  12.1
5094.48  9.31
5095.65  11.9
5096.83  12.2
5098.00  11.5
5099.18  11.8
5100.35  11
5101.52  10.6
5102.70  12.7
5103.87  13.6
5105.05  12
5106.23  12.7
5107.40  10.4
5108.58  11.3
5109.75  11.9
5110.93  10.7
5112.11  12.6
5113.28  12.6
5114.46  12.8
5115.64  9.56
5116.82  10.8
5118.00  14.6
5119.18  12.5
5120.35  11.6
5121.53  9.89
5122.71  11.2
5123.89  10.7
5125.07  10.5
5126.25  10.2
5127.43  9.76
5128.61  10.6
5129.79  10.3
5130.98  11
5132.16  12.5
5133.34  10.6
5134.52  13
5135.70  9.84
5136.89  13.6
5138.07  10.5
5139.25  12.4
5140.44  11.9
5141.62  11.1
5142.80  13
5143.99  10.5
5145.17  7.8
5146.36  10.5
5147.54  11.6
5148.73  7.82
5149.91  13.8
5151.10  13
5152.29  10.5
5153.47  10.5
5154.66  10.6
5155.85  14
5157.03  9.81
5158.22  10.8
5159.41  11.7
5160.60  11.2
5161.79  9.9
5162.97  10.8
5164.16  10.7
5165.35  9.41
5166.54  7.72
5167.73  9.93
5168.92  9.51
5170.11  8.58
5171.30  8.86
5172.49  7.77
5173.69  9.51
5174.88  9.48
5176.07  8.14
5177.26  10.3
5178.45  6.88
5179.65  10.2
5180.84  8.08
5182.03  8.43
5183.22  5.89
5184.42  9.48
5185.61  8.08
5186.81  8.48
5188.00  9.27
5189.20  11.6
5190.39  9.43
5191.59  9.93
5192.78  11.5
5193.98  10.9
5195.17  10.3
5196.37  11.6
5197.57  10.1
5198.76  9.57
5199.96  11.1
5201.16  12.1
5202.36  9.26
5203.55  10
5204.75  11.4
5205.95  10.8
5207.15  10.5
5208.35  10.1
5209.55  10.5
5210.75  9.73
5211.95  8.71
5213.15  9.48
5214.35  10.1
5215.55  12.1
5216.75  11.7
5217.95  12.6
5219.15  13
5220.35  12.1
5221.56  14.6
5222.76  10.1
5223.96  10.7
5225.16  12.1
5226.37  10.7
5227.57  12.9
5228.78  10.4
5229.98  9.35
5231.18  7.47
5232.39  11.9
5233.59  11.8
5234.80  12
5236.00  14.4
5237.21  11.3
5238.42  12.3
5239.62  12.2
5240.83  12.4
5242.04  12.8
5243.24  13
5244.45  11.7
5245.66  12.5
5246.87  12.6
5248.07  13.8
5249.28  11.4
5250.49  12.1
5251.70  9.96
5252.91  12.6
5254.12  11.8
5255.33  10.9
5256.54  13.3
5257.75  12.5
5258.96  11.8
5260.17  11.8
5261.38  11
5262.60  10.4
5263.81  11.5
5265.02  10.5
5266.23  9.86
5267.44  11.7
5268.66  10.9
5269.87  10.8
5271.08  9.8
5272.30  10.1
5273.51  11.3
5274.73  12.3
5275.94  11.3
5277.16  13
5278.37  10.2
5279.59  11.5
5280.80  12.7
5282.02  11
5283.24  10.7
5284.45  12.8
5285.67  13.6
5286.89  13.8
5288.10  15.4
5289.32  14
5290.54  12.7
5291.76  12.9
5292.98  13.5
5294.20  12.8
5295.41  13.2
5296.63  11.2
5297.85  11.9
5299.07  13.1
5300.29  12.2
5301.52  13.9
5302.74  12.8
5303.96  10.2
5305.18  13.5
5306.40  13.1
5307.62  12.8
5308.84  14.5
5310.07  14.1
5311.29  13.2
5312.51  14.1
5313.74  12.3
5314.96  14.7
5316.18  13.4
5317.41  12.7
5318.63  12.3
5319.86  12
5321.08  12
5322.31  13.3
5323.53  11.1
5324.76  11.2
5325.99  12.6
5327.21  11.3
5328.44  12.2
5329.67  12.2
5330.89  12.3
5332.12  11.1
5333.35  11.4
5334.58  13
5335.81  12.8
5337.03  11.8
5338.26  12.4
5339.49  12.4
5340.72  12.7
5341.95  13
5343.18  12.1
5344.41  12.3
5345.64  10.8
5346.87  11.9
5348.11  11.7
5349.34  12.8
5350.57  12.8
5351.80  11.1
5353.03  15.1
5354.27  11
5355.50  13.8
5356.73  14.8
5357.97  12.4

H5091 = 5094.48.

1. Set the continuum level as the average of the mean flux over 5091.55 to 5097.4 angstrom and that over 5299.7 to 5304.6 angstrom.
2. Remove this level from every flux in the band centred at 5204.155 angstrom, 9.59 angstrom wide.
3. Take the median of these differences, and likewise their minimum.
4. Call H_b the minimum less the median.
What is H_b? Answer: -1.4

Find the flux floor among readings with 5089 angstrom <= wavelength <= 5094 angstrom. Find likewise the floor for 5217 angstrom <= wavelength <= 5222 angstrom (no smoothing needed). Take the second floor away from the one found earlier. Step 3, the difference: -2.1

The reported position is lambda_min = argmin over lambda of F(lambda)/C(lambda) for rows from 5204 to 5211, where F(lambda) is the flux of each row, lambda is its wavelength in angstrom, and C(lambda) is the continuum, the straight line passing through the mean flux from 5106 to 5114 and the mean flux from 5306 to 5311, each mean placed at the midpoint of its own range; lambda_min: 5210.75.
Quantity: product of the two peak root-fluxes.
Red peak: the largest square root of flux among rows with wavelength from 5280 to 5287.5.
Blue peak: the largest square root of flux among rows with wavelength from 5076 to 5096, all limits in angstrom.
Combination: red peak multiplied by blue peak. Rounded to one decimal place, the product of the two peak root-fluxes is 13.7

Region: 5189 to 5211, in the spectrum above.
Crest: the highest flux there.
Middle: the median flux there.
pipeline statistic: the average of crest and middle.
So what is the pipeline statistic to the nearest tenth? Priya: 11.3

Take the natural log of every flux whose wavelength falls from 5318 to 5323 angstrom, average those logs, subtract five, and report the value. -2.48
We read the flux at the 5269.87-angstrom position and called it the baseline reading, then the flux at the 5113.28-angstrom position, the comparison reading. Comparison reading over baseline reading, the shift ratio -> 1.17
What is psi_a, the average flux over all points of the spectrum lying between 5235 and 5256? 12.2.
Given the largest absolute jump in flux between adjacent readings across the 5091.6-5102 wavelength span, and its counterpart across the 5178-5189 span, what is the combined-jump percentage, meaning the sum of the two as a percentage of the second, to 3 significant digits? 178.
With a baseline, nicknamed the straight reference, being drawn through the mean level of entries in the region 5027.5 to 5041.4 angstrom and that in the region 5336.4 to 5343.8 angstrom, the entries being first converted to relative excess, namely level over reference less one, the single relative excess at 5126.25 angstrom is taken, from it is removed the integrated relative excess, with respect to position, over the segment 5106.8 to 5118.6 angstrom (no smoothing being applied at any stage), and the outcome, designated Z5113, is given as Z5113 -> -0.39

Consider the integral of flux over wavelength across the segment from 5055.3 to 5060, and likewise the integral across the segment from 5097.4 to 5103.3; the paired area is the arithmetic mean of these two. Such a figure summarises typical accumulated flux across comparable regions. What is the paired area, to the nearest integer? 62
